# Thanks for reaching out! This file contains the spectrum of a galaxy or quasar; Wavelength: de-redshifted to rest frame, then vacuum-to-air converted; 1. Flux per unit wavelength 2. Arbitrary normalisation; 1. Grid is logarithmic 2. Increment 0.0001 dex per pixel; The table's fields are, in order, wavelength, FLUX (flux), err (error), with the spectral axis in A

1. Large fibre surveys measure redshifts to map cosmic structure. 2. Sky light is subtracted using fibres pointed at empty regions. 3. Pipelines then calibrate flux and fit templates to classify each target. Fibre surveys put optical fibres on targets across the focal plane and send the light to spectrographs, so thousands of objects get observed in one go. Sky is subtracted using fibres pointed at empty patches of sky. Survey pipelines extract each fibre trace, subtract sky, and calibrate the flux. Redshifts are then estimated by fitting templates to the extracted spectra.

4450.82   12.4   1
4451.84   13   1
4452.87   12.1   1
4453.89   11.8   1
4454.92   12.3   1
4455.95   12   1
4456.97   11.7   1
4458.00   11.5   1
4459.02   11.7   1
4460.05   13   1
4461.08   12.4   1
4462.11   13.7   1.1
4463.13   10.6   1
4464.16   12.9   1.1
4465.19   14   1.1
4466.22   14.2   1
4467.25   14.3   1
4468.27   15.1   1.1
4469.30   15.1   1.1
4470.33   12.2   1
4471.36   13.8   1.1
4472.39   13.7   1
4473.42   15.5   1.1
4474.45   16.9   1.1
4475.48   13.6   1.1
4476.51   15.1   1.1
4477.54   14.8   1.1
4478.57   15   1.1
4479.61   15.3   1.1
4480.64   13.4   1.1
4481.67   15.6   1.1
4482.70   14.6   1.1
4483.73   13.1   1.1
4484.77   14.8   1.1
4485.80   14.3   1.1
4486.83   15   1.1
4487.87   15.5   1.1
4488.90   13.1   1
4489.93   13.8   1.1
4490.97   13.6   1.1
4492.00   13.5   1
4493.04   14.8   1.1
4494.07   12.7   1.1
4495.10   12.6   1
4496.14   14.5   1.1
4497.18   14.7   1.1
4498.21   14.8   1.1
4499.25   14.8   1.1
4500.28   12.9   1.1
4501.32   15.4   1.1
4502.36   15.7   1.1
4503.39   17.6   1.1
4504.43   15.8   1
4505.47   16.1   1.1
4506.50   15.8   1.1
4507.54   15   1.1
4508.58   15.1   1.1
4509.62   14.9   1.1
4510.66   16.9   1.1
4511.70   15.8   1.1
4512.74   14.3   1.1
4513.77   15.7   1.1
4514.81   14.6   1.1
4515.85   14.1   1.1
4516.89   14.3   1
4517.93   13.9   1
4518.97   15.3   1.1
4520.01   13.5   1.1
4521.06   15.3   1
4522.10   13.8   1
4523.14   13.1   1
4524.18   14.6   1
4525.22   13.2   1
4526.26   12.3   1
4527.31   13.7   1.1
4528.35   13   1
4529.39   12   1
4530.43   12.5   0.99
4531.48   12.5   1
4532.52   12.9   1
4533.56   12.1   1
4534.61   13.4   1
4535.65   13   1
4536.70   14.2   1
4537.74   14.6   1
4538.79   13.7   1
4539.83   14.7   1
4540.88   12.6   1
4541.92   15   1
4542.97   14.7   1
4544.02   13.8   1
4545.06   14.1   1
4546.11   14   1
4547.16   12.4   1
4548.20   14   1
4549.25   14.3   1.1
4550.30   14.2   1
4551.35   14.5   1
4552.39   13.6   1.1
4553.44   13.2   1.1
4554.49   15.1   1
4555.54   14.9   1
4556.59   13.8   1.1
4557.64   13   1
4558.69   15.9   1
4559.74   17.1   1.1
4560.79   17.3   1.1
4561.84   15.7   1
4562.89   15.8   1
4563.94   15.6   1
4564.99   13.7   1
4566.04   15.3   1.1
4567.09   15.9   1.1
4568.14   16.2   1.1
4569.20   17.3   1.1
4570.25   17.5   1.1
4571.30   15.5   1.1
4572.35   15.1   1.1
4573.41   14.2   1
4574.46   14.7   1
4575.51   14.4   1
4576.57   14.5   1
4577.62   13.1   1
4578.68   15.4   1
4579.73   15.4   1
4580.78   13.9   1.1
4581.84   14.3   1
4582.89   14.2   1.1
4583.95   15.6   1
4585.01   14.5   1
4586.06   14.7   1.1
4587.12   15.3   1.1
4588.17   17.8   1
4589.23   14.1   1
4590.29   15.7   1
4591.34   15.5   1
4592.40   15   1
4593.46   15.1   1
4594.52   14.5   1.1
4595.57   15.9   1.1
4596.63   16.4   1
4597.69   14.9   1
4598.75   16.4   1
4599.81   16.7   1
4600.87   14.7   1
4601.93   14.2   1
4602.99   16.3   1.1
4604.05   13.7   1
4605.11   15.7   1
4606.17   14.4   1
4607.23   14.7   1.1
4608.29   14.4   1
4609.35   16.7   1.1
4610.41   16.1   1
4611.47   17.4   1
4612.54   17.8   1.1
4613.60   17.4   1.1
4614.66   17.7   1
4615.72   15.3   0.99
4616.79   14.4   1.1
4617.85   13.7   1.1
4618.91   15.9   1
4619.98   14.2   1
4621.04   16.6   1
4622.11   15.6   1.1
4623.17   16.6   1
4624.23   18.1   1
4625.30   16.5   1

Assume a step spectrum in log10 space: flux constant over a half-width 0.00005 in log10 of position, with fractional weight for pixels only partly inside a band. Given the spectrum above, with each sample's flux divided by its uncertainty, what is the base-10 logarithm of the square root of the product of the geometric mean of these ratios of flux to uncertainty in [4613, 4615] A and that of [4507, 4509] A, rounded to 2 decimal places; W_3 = 1.18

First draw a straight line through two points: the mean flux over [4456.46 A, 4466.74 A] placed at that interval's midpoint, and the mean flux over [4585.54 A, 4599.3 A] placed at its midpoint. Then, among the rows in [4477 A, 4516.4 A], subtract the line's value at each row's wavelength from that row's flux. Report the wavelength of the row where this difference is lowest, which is 4495.10 A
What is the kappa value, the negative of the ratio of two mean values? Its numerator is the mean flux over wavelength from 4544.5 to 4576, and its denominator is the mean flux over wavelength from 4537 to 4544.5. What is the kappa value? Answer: -1.06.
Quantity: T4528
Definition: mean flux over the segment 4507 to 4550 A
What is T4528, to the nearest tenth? 14.0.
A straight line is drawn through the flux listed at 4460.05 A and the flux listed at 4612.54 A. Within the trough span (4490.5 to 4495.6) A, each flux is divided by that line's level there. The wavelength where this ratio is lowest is 4495.10 A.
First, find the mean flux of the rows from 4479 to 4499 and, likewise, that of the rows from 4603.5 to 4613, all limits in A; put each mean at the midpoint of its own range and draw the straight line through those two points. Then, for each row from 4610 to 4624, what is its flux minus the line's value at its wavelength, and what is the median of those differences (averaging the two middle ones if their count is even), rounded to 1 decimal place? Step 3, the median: 0.4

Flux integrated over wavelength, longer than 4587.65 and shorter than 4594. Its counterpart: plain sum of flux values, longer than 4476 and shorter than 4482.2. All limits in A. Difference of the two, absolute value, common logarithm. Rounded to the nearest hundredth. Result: 0.97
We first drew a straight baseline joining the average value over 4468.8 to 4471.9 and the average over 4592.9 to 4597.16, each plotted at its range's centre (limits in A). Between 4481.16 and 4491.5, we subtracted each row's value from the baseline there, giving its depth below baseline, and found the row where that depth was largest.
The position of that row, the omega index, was 4488.90 A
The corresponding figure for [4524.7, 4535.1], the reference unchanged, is 4529.39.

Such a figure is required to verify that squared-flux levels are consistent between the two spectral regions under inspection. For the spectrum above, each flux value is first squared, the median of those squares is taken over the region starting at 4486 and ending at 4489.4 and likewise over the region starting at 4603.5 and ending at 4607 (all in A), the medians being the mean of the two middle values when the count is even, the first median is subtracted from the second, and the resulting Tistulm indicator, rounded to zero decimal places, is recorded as -18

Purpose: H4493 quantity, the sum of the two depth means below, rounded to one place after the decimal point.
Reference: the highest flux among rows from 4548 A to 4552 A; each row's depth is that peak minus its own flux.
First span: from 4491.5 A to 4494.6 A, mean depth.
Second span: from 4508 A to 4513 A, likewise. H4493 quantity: -0.1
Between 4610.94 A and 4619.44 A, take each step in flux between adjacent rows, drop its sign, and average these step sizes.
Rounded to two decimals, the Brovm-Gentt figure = 1.04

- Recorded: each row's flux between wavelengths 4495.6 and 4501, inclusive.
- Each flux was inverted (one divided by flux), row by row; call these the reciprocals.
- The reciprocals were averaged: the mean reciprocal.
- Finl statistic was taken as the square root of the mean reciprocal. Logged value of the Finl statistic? 0.264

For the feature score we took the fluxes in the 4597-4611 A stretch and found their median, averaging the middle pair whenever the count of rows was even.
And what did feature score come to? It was 14.9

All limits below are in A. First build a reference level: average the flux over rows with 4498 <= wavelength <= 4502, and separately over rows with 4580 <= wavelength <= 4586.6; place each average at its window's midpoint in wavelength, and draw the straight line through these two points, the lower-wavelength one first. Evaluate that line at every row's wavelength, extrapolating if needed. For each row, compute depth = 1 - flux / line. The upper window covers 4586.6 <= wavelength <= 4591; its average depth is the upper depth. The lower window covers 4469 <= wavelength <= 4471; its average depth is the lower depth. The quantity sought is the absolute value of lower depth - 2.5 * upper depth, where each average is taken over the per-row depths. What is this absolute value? 0.26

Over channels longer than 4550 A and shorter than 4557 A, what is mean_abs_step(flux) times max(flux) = 12.1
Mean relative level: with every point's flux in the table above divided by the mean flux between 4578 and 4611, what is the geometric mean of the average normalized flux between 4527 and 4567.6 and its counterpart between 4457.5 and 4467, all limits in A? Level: 0.88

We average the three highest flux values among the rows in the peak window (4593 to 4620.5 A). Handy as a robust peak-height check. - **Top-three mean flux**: 17.6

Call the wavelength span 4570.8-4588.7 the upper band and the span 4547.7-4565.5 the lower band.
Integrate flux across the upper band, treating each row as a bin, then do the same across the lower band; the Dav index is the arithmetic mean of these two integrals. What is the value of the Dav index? 265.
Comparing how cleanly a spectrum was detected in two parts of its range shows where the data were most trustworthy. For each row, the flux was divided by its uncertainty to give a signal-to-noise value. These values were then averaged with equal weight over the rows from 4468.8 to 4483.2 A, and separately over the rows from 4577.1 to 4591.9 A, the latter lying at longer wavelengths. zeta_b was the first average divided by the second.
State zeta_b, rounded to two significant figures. 0.92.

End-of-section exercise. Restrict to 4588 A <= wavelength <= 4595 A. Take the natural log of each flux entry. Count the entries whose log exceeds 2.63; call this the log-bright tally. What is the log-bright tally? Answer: 7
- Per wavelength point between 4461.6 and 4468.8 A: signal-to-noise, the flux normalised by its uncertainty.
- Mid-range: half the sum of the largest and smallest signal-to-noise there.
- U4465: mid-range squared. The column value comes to 155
